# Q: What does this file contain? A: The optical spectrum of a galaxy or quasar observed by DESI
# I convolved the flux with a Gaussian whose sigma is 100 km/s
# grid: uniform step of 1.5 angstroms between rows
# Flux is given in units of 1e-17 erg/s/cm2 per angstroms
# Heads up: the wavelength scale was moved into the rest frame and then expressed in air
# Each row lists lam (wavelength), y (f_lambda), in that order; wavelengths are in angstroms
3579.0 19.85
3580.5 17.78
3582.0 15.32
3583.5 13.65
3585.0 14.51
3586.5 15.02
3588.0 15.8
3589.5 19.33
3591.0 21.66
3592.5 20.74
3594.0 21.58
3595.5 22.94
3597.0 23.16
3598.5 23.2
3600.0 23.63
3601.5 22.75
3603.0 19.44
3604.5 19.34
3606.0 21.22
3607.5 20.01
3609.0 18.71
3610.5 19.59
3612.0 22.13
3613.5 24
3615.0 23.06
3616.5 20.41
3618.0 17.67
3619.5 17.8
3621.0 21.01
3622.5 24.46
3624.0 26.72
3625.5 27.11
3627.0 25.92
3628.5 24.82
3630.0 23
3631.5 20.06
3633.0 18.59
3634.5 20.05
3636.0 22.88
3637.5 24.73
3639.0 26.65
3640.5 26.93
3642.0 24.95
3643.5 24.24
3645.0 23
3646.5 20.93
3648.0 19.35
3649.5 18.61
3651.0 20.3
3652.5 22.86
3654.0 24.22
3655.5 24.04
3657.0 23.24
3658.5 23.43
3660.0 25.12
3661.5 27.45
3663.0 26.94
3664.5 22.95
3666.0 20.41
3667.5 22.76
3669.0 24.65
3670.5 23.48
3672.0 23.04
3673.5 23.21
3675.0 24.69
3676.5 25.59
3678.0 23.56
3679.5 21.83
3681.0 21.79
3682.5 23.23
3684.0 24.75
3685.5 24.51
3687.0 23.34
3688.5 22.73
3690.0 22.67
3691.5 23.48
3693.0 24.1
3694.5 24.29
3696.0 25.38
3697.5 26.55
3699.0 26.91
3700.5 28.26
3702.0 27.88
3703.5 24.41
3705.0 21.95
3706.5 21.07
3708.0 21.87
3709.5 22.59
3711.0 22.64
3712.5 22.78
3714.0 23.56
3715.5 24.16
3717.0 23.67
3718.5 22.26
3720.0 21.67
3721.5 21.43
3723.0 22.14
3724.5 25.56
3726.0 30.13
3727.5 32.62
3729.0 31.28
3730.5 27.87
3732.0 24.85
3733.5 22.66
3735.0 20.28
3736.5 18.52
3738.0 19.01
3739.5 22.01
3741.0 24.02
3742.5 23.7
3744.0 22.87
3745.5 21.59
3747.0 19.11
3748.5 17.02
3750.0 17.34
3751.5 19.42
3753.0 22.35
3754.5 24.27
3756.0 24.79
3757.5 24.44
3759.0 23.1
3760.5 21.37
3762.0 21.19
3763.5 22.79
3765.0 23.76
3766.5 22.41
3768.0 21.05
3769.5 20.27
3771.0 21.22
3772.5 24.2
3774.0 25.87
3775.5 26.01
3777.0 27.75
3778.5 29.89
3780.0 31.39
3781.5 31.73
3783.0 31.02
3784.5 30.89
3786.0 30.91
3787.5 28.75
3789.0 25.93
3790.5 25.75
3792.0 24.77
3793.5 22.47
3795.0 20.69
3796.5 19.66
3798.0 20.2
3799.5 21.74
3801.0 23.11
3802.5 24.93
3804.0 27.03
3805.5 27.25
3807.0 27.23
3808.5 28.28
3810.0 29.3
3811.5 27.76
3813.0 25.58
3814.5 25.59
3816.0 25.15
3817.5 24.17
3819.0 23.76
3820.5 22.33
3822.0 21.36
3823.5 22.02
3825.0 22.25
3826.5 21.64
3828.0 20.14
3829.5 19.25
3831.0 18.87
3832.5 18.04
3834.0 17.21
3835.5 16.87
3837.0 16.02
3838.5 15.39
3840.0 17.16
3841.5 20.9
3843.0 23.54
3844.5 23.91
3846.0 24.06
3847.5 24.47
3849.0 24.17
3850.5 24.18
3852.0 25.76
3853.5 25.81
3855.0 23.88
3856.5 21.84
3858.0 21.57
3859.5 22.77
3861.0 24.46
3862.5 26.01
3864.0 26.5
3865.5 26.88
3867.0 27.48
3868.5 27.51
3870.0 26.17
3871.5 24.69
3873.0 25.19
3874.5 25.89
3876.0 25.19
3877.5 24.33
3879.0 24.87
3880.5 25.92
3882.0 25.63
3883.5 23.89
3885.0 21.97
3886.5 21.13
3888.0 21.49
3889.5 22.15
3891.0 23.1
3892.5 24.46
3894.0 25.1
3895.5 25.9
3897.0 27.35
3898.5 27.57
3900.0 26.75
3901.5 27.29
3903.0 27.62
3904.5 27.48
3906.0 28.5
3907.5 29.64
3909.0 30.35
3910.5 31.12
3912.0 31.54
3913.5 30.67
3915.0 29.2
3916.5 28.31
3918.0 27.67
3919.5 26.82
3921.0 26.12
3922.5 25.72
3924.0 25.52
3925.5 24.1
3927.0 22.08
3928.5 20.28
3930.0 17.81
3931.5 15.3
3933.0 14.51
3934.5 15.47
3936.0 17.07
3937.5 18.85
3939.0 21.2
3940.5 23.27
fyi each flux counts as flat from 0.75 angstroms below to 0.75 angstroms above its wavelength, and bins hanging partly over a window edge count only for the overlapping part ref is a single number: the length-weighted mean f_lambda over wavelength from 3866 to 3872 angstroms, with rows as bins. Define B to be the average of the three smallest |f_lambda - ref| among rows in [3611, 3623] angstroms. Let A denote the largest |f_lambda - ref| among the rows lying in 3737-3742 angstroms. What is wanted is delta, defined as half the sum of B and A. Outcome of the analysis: 5.1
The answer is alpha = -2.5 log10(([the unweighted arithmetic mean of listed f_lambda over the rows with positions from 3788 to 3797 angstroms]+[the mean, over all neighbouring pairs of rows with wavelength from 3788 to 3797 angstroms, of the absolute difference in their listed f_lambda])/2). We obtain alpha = -2.72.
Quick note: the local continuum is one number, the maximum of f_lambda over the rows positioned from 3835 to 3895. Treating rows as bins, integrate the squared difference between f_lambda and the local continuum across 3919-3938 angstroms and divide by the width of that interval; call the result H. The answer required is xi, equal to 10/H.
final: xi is 0.2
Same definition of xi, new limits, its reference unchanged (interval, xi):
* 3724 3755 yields 0.3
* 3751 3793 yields 0.5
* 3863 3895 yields 0.9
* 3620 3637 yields 0.4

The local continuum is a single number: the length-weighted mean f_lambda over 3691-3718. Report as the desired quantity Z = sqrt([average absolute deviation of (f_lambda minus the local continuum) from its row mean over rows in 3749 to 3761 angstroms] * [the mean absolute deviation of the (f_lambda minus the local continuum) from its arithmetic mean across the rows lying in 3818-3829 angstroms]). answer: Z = 1.3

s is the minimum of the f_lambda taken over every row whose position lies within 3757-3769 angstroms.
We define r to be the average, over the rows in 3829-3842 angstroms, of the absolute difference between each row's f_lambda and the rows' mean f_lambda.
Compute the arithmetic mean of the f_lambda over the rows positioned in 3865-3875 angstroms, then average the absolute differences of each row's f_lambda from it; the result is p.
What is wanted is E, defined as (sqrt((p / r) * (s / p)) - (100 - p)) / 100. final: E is -0.952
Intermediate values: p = 0.9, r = 1.4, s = 21.05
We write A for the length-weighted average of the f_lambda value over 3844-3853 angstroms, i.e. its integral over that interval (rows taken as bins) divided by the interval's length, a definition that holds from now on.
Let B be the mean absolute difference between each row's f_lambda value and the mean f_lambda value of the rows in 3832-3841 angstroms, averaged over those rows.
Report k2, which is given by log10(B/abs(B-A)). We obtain -1.5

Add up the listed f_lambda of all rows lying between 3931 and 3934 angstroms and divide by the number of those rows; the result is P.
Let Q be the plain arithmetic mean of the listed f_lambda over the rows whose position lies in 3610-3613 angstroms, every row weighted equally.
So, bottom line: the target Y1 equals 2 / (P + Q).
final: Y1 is 0.056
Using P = 15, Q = 21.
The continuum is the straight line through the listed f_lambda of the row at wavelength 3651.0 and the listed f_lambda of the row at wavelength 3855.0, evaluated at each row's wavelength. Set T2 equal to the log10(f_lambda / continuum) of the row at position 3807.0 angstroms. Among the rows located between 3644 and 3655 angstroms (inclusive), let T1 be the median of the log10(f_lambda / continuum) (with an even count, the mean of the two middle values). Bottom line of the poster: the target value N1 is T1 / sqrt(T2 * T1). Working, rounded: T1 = 0.015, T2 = 0.07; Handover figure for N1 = 0.5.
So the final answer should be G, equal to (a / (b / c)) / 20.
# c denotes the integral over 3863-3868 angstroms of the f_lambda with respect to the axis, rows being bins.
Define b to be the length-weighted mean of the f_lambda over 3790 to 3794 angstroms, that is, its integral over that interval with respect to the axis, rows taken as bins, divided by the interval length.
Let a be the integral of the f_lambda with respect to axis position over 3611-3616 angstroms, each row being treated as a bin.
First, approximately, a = 114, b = 24.4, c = 135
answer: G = 31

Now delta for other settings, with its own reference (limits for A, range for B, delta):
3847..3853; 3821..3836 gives 3.5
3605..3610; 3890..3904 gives 4.2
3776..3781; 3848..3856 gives 3.1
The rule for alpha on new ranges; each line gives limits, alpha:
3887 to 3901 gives -2.77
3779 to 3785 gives -3.00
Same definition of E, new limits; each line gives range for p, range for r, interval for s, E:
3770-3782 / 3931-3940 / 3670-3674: -0.937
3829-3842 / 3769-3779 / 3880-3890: -0.958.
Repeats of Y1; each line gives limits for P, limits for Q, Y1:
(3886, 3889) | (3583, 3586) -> 0.057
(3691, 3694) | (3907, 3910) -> 0.037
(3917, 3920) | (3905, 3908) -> 0.036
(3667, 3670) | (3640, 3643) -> 0.040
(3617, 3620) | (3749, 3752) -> 0.055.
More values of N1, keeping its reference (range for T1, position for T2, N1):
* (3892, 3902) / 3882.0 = 1.3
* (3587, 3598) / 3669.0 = 0.8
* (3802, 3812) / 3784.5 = 0.7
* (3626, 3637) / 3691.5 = 1.1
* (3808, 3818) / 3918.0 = 1.0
